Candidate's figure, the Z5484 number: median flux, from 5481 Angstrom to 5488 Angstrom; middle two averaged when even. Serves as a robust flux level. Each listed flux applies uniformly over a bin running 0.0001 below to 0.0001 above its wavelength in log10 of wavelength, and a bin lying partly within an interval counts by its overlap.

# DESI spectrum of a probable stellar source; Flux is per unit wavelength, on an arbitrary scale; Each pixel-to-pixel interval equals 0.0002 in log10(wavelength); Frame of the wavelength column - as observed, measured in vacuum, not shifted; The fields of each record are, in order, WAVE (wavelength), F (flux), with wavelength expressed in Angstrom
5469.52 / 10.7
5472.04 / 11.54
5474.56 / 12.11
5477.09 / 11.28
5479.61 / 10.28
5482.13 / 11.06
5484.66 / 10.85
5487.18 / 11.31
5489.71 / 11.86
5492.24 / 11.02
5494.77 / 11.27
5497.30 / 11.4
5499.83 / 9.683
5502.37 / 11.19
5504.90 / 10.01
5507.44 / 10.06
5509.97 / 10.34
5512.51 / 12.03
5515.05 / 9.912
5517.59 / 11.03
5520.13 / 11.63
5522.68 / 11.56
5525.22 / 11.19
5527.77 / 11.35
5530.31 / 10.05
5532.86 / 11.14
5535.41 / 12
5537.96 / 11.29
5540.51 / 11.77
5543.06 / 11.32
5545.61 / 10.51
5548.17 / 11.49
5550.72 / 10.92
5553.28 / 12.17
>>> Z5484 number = 11.1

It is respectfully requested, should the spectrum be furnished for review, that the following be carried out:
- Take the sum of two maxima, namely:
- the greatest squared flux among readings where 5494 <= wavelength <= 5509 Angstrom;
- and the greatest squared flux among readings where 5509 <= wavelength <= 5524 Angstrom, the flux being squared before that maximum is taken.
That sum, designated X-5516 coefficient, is 275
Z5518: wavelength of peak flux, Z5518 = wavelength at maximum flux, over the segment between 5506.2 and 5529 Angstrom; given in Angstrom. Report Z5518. 5512.51 Angstrom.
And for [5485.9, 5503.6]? 5489.71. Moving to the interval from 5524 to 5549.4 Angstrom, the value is 5535.41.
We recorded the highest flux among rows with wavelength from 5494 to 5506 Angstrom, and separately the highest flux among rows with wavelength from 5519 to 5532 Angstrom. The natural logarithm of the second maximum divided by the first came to 0.020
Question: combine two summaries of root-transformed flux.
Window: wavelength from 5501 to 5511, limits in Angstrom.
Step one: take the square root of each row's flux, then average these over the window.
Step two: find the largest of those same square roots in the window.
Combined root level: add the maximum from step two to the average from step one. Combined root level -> 6.57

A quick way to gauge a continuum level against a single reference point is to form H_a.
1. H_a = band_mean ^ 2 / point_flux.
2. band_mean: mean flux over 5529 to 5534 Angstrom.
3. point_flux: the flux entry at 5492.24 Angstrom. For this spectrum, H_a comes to 10.2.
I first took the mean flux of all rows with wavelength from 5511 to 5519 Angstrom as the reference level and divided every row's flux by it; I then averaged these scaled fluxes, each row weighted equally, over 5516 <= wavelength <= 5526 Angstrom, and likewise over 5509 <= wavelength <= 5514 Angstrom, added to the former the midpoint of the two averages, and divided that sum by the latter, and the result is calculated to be 2.02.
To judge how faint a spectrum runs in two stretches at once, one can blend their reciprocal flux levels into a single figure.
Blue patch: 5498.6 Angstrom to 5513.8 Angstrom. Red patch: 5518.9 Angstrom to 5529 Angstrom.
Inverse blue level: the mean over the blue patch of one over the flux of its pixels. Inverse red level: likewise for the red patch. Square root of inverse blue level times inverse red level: 0.0913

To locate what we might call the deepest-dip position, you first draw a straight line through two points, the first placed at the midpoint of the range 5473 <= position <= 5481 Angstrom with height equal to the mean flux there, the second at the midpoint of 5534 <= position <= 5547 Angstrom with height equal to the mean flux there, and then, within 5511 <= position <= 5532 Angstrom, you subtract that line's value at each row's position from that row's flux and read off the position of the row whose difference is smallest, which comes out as 5515.05 Angstrom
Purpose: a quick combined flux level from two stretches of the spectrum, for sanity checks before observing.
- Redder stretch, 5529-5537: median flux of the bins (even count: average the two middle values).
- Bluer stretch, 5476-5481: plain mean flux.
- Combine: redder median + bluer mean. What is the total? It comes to 21.9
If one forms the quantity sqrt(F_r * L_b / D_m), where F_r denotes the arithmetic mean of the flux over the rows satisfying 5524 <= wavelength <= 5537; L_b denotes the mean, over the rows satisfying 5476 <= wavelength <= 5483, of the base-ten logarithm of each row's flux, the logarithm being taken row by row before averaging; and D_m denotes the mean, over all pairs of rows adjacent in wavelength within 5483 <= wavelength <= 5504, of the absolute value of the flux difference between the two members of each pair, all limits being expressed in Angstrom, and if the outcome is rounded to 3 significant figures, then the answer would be 3.85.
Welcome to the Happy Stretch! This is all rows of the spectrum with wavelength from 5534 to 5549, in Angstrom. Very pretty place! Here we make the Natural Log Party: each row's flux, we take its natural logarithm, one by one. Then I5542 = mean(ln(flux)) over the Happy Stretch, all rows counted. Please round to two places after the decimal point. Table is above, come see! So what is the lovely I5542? 2.43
